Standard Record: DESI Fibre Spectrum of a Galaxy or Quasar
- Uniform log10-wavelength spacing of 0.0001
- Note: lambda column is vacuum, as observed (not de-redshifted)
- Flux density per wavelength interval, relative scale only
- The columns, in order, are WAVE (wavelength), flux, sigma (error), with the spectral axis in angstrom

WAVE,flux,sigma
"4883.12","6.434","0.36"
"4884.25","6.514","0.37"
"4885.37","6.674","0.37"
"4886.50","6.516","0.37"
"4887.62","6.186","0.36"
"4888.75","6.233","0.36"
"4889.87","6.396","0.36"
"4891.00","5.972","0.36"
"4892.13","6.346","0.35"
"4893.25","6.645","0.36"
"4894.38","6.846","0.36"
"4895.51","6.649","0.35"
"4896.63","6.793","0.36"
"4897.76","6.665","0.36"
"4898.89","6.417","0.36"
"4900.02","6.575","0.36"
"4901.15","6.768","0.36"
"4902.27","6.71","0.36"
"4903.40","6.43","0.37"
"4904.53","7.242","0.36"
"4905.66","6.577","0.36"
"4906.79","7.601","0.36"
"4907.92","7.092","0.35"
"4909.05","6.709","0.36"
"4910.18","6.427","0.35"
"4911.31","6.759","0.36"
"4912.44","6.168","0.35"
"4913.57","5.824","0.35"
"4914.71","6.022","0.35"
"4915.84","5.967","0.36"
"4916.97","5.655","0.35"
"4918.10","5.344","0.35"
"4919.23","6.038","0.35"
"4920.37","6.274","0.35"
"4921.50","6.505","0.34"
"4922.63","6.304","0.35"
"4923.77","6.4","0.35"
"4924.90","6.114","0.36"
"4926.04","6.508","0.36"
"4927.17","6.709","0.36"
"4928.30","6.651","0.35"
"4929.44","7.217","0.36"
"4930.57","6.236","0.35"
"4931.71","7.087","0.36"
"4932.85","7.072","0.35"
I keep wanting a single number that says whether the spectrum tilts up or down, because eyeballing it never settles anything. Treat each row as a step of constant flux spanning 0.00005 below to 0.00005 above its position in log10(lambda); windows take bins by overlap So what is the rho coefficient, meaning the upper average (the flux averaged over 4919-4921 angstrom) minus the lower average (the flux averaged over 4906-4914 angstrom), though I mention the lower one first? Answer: -0.5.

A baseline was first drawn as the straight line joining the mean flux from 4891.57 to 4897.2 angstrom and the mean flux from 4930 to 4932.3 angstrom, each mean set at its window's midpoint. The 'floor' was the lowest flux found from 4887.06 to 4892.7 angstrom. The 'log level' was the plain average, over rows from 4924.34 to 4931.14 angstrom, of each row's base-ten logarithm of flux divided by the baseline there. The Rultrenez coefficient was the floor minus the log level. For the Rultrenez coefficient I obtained 5.98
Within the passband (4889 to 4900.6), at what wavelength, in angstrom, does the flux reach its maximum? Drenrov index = 4894.38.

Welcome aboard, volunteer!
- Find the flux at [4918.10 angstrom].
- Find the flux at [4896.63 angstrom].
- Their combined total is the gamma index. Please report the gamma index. 12.1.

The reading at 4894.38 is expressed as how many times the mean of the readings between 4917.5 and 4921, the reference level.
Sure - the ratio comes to 1.16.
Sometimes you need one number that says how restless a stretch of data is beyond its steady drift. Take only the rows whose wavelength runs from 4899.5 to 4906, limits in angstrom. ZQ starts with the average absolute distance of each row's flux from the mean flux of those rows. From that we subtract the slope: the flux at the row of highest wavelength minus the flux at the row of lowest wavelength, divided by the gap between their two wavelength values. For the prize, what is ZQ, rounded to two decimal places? 0.19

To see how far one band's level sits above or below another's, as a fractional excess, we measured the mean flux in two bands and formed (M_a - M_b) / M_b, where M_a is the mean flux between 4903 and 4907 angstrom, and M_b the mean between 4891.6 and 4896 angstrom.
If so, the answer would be 0.05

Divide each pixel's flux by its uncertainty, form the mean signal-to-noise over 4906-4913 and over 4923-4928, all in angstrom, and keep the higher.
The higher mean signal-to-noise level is 19.1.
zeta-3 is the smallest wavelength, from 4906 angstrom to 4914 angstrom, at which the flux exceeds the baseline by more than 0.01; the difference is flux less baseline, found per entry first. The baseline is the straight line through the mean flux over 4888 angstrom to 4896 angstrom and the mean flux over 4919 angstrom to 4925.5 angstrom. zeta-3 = 4906.79 angstrom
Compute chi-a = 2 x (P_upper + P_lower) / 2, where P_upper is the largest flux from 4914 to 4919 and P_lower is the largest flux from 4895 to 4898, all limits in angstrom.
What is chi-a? 12.8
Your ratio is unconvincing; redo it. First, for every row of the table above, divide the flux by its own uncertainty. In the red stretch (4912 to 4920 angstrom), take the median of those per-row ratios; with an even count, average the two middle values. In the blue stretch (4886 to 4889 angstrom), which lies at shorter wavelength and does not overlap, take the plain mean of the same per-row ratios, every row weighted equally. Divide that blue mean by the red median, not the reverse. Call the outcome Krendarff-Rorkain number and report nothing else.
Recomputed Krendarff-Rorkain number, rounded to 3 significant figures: 1.04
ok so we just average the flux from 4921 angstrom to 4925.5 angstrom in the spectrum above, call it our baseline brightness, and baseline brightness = 6.3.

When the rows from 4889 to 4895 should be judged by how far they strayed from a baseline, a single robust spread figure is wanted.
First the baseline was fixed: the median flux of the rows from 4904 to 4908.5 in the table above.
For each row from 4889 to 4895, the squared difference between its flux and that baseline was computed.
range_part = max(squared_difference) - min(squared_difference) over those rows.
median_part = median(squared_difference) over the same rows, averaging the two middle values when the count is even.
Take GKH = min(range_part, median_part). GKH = 0.6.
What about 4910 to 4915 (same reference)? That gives 1.0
